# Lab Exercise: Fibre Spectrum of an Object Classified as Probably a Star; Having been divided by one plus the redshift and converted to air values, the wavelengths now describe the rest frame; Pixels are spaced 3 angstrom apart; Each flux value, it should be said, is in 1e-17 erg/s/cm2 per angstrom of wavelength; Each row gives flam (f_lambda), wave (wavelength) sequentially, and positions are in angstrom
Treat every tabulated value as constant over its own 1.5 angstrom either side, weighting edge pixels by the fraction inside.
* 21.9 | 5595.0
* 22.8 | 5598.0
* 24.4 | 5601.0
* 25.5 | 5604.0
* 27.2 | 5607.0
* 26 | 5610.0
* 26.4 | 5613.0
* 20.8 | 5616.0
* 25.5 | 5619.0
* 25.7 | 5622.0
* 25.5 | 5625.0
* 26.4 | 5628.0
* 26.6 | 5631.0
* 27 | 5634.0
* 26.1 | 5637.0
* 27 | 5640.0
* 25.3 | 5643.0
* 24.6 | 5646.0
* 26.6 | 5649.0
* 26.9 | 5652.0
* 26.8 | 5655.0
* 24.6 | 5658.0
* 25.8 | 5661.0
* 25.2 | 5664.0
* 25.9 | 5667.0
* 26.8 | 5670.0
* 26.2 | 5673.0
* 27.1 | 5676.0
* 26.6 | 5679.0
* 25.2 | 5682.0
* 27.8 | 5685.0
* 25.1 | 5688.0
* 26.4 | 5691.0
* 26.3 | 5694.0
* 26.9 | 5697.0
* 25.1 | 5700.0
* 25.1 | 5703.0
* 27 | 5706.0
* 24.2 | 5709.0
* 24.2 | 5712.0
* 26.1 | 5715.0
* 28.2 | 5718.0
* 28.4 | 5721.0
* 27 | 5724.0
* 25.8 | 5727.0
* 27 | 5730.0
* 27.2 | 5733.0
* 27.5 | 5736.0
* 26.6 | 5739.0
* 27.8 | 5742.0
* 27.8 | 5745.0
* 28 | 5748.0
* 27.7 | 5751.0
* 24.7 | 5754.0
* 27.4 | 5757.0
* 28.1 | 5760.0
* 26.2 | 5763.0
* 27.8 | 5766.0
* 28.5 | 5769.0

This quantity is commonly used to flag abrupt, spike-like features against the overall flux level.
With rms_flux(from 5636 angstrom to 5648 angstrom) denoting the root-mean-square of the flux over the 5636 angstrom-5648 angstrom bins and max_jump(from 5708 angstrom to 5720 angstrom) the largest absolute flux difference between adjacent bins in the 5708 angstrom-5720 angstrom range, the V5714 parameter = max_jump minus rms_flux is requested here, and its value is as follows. -23.7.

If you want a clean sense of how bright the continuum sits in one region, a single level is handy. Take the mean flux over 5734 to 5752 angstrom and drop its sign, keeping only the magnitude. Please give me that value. 27.6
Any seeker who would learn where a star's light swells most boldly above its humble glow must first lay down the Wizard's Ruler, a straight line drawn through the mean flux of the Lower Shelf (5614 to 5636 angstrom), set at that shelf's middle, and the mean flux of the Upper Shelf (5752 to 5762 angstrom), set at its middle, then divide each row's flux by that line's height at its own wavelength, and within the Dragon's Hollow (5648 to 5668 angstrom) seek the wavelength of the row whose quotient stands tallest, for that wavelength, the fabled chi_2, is 5652.0 angstrom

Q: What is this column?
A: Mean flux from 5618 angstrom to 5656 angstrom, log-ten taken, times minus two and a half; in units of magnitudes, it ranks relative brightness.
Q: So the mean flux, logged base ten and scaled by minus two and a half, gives -3.544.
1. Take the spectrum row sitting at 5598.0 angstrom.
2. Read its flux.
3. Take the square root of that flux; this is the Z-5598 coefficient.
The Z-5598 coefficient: 4.77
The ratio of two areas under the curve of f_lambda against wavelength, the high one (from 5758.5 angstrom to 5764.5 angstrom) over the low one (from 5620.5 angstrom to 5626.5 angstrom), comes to 1.06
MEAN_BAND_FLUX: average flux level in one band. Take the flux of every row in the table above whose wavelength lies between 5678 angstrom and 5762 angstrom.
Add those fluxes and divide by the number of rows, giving 26.6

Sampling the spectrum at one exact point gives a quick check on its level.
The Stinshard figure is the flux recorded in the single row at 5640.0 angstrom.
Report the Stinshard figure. 27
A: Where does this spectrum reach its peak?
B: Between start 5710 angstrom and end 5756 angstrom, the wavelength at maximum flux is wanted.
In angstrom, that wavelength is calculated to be 5721.0 angstrom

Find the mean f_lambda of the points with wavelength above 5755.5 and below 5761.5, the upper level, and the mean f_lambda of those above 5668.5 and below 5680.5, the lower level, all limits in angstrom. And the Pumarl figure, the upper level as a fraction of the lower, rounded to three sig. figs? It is 1.04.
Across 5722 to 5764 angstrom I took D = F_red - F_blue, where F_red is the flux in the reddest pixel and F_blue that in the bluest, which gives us -0.8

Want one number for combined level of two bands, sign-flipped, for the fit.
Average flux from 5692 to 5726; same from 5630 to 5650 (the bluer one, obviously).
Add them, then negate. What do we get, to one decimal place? -52.4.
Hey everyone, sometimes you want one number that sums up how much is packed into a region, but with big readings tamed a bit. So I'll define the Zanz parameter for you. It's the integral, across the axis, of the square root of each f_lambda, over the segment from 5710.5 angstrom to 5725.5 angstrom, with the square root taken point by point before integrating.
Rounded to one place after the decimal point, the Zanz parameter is 77.6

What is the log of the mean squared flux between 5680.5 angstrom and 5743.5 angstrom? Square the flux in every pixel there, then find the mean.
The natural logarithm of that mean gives 6.55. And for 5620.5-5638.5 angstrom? 6.53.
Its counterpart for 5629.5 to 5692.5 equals 6.53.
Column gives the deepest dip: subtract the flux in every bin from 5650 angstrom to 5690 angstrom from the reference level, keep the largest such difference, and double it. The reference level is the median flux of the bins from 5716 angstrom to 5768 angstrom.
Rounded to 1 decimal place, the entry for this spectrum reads 5.8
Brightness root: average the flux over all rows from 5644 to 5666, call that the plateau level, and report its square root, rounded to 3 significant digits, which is 5.08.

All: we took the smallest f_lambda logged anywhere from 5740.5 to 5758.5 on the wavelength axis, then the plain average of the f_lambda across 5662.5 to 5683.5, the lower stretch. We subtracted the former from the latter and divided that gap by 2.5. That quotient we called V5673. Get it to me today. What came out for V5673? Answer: 0.58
